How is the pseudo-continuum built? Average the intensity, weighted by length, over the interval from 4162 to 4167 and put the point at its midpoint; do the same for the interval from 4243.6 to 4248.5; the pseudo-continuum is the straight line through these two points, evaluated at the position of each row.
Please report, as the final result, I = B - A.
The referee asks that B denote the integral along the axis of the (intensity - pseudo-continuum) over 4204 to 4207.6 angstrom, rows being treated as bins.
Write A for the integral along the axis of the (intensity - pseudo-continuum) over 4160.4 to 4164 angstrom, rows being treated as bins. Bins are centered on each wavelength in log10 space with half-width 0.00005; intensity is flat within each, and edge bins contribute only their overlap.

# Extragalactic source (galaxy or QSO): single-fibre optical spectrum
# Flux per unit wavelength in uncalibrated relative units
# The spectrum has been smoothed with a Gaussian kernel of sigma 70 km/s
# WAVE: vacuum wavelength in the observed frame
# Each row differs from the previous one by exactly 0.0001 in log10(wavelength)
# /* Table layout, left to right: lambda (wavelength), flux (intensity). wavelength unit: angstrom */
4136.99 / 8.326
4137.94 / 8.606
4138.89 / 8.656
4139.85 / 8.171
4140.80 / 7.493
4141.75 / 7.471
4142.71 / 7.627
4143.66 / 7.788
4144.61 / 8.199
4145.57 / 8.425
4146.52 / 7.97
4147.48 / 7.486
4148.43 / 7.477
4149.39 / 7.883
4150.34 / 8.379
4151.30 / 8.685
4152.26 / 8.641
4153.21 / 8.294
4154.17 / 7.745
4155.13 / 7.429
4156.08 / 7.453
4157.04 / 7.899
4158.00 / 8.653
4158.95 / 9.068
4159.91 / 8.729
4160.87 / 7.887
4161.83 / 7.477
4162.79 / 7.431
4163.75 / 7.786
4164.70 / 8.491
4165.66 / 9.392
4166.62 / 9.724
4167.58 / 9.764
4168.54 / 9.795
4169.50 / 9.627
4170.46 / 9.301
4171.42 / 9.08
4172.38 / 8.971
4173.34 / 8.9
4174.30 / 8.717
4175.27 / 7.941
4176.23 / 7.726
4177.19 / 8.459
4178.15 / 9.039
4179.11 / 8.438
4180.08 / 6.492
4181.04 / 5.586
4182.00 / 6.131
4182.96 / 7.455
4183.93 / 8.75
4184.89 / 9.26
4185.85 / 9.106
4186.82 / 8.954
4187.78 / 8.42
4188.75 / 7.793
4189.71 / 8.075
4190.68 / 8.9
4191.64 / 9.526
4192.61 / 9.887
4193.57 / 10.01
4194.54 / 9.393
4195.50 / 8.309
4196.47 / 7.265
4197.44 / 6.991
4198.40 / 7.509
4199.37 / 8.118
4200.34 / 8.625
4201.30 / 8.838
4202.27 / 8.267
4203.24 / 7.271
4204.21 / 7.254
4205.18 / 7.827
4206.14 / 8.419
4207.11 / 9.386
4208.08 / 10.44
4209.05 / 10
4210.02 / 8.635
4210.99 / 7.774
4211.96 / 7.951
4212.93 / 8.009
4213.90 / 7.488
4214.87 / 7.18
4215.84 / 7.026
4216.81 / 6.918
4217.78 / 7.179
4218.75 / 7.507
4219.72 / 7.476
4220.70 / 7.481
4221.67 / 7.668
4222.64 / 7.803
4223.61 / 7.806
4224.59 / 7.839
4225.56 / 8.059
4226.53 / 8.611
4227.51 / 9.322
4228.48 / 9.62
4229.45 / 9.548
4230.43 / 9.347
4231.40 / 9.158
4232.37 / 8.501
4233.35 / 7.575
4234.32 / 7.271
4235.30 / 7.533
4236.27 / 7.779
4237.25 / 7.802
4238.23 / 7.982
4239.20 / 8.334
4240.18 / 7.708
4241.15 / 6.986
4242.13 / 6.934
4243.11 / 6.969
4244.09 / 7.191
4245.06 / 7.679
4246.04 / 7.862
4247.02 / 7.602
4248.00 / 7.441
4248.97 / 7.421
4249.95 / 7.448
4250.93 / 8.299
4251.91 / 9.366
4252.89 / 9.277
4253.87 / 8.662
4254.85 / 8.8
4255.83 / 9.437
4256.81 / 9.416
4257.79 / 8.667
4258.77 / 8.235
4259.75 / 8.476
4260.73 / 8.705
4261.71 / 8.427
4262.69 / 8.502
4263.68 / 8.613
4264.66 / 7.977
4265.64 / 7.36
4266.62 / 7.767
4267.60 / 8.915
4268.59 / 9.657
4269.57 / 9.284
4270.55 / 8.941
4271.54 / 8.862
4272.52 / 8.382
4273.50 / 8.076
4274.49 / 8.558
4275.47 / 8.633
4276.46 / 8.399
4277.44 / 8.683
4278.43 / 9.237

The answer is 4.1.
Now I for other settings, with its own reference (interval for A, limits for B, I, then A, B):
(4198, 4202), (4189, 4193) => 2.5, 0.8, 3.3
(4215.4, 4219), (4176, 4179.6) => 3.2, -2.7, 0.5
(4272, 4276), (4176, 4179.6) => -4.2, 4.7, 0.5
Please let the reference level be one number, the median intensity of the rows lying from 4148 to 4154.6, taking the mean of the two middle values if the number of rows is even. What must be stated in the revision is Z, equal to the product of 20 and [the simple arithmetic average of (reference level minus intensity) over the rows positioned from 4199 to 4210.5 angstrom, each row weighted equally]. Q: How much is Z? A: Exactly -5.9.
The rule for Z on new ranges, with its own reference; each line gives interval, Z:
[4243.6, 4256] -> 2.1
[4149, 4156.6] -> 4.6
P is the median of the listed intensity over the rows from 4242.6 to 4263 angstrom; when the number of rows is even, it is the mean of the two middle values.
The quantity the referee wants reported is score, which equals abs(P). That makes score 8.4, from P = 8.4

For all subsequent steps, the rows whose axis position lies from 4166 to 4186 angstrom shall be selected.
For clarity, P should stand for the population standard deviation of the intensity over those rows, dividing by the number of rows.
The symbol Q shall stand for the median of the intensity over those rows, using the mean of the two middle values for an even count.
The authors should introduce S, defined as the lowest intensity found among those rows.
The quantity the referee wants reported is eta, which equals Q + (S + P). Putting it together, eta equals 15.7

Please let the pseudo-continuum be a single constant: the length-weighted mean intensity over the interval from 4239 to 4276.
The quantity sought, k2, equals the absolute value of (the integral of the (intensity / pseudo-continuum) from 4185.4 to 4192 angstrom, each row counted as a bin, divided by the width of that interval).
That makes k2 1.05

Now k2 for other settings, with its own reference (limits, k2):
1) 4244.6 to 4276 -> 1.02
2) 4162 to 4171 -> 1.08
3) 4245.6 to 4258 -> 1.02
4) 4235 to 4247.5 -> 0.91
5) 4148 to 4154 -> 0.99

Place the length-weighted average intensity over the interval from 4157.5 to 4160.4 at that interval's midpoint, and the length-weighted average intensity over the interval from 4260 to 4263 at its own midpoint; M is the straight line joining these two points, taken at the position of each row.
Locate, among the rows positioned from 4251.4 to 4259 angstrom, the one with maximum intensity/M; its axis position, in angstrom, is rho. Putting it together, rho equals 4255.83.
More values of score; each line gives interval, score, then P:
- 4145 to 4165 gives 7.9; 7.9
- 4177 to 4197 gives 8.5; 8.5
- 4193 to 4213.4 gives 8.3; 8.3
